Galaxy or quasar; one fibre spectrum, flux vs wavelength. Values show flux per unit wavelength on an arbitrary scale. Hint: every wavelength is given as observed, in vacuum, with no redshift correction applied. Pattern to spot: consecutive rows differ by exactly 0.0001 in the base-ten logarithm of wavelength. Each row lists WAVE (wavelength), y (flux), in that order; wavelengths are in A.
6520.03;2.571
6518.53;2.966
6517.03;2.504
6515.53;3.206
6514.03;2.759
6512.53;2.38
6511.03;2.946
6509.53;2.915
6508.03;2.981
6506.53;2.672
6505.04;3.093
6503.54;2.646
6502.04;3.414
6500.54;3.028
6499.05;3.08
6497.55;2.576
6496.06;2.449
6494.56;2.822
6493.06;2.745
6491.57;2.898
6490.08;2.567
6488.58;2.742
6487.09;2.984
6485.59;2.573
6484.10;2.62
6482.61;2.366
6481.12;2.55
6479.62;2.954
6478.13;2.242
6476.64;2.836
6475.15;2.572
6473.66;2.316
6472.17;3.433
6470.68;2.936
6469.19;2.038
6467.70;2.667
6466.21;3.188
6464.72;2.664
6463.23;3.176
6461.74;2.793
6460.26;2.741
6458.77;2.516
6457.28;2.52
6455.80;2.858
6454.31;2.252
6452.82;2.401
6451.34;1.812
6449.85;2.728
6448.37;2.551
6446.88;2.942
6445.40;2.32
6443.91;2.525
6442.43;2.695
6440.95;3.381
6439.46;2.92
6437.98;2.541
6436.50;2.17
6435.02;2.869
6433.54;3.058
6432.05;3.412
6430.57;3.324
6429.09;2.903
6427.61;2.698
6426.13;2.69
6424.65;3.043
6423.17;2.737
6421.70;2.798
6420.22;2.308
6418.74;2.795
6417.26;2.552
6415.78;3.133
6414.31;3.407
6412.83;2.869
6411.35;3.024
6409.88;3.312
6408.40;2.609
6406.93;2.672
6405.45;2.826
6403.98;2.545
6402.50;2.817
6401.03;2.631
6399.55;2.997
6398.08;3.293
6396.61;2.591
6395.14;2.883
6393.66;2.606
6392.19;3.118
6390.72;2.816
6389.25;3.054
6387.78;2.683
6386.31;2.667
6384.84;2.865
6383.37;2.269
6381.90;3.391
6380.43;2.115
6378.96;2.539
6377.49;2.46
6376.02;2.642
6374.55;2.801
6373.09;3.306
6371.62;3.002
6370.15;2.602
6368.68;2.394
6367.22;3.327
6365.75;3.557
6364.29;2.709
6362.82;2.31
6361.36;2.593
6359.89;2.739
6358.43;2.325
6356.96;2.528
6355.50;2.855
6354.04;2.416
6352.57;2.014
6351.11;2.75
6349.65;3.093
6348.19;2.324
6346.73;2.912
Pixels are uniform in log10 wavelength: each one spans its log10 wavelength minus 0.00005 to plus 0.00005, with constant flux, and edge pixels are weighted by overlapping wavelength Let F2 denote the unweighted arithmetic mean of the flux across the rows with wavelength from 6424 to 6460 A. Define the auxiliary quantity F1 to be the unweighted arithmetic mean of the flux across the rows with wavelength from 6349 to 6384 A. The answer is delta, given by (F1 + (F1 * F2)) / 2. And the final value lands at 5.01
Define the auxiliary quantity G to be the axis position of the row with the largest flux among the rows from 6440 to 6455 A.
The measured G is 6440.95 A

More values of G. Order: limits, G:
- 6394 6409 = 6398.08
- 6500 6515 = 6502.04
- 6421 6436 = 6432.05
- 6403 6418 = 6414.31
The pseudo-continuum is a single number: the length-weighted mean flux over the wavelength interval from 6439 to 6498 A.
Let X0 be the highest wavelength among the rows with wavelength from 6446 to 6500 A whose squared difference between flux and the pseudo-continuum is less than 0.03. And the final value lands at 6497.55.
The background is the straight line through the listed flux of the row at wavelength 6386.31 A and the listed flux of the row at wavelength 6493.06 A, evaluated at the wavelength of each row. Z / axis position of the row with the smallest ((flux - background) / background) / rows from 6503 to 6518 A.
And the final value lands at 6512.53 A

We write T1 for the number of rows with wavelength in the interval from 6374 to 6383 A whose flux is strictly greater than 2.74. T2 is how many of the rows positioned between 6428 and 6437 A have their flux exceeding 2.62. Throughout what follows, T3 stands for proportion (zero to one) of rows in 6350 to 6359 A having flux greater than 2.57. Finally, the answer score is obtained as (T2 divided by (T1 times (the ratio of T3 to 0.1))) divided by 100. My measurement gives 0.0075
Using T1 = 2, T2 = 5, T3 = 0.33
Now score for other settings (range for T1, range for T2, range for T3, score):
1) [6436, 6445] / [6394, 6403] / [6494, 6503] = 0.0030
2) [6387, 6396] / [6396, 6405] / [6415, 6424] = 0.0015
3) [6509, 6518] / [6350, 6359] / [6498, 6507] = 0.0005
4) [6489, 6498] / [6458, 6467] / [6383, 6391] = 0.0020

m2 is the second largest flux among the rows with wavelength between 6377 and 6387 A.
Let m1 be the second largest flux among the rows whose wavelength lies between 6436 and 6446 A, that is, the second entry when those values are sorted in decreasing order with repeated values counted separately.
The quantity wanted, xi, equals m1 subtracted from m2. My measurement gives -0.1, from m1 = 2.92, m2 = 2.865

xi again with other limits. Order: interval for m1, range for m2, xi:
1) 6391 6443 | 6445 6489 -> -0.2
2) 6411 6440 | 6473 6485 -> -0.6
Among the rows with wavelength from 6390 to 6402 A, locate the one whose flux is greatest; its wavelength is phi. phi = 6398.08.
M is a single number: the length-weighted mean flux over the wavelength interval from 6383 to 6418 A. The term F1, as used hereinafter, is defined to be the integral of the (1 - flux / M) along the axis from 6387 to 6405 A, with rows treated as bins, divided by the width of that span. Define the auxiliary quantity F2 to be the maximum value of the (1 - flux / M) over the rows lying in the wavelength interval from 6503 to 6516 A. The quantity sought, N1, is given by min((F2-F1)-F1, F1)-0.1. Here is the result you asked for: -0.095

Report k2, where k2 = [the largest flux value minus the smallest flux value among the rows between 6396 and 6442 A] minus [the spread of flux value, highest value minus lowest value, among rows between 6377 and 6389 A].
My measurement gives -0.03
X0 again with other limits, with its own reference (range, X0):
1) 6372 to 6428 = 6427.61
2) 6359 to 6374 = 6370.15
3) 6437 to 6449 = 6448.37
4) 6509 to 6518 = 6517.03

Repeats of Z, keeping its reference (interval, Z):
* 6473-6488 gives 6478.13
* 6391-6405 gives 6403.98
